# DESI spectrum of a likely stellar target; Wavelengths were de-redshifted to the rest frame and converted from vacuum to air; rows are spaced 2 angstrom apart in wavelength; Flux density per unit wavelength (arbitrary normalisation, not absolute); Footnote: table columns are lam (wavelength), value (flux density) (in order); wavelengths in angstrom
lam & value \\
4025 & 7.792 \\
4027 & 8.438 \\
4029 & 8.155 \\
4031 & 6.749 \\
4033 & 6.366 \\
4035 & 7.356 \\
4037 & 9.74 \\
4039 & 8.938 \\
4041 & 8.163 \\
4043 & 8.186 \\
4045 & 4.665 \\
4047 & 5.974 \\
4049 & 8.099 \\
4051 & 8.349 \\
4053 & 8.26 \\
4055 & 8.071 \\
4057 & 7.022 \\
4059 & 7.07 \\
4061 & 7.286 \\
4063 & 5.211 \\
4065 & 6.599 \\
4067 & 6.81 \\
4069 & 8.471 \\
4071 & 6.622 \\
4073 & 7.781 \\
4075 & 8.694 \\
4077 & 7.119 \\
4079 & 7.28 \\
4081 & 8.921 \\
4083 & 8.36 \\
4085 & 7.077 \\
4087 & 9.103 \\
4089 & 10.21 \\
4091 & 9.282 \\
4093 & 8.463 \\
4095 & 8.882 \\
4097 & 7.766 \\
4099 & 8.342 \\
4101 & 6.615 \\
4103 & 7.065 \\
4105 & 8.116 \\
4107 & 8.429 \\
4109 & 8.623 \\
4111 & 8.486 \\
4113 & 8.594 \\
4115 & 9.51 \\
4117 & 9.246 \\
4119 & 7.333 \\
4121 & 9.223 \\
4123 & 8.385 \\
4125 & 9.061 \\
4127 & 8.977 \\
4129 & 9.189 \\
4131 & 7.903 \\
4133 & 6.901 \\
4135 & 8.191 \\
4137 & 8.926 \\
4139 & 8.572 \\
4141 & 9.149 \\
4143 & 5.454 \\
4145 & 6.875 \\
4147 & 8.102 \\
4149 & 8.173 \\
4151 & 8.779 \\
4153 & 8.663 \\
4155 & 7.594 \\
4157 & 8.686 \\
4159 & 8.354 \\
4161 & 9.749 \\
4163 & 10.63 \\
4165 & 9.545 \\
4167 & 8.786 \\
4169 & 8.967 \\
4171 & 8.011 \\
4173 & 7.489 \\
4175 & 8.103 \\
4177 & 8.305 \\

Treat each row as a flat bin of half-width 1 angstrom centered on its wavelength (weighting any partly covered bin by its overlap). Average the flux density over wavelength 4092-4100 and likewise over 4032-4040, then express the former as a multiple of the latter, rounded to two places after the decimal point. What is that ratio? 1.03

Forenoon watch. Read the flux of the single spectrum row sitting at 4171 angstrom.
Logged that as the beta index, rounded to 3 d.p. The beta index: 8.011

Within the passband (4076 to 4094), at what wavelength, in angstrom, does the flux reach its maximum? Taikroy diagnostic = 4089 angstrom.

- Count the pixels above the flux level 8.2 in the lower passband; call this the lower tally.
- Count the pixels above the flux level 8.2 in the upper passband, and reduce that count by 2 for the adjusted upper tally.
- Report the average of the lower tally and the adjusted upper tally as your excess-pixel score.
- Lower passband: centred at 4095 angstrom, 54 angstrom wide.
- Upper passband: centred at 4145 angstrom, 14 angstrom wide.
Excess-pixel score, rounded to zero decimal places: 9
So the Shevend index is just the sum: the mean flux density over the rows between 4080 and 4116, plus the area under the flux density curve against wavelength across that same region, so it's 312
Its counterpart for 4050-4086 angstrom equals 278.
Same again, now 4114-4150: 307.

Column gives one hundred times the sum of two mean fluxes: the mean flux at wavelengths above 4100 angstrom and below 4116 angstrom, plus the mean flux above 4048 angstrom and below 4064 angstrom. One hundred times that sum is 1560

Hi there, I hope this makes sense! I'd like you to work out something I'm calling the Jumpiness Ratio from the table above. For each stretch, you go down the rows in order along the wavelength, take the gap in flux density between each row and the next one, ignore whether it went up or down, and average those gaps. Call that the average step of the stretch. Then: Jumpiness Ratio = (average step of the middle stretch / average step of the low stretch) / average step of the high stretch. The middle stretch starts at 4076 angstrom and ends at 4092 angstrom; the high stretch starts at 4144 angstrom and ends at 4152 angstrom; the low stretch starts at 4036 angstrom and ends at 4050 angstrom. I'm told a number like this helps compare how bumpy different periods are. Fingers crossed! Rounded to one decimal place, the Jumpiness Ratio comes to 1.2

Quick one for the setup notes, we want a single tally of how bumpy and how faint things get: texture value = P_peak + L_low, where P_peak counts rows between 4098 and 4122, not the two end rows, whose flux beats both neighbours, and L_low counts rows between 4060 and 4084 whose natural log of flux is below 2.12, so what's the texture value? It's 10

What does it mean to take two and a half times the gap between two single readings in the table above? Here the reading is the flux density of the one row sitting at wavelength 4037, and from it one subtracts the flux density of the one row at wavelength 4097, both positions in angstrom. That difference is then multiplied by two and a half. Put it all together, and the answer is 5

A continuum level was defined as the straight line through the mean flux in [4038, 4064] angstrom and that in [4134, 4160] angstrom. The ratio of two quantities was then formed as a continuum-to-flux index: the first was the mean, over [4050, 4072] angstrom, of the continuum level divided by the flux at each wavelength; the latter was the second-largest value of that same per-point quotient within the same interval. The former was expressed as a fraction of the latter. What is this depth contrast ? 0.92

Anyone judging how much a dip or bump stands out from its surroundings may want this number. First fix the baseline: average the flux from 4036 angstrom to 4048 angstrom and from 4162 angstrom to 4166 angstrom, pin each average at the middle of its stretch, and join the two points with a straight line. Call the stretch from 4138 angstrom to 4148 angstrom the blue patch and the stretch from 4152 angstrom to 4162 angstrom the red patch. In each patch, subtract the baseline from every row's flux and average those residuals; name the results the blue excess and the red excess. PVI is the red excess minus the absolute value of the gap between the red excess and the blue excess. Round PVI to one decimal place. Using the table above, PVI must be -2.0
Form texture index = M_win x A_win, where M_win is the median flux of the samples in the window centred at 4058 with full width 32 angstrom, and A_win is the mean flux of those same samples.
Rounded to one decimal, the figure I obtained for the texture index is 51.4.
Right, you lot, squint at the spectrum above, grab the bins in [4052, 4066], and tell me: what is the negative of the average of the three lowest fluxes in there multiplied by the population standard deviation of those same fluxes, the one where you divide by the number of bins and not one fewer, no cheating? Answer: -5.9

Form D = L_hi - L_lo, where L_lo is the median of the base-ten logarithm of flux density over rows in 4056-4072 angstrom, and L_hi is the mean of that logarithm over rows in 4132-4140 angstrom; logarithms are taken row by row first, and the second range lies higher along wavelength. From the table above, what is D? 0.07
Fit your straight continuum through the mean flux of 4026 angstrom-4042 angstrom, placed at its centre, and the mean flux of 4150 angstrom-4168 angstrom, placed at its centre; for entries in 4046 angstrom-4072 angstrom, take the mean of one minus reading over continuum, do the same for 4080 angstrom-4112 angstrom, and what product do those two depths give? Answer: 0.002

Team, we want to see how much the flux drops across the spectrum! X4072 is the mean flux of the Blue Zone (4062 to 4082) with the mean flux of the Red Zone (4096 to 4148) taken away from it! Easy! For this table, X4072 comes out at -0.8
